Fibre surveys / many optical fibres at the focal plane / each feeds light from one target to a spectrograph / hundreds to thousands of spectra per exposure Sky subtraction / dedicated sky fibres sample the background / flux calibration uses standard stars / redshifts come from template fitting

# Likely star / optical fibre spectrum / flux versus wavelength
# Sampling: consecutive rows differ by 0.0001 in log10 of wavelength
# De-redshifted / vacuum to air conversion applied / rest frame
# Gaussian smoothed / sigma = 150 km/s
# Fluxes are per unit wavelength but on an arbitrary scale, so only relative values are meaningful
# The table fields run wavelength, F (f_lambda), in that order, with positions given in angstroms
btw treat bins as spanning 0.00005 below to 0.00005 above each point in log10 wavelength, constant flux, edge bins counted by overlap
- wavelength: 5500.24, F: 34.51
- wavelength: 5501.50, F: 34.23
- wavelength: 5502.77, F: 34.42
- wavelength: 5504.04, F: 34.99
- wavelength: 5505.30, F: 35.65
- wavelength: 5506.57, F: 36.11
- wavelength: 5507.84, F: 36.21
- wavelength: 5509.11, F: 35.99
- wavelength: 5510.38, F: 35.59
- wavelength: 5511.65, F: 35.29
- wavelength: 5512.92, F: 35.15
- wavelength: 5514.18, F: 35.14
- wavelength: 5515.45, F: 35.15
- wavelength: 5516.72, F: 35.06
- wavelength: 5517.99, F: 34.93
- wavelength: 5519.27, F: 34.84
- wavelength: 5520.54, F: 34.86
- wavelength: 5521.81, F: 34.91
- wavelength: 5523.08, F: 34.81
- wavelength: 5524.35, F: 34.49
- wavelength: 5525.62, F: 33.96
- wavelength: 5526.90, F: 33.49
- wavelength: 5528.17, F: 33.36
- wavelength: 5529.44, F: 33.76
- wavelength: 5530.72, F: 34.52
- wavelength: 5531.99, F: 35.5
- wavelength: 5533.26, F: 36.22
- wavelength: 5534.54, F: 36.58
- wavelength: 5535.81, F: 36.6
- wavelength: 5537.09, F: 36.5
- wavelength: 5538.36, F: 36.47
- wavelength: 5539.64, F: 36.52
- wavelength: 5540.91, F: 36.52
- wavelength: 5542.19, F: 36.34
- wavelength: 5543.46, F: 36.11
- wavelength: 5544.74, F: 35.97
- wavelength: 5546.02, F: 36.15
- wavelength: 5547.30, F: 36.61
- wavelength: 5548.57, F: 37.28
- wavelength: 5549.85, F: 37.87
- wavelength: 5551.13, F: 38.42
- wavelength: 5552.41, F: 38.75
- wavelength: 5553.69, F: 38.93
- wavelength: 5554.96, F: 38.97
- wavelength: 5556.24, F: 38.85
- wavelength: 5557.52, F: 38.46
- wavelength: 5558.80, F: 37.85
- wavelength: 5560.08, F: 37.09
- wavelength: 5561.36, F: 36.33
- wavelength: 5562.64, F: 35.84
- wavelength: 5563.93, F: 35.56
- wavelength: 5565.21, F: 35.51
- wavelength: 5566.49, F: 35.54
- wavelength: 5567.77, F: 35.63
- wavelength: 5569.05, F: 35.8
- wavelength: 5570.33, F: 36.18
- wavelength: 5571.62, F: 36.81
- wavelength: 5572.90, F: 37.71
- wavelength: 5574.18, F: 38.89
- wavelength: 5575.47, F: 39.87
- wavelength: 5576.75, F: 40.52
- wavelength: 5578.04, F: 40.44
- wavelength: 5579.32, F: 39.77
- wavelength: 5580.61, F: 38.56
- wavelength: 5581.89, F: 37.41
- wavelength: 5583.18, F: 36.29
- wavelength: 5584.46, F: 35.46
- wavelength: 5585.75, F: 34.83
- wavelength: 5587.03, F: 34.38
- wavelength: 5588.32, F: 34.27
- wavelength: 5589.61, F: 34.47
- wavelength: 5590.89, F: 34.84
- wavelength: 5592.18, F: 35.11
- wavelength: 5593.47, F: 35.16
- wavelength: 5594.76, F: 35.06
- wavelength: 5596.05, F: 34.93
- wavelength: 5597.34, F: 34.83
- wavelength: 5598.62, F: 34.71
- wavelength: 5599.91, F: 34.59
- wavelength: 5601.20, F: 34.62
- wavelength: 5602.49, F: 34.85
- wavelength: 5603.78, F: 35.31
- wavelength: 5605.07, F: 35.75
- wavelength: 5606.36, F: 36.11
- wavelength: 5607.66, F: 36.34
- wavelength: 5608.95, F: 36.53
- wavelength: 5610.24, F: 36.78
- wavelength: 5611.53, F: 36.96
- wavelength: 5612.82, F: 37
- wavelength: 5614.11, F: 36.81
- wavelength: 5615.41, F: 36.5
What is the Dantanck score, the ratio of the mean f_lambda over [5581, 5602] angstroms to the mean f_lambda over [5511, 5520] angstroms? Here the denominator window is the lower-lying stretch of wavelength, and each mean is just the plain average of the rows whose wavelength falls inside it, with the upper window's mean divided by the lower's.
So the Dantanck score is 1.00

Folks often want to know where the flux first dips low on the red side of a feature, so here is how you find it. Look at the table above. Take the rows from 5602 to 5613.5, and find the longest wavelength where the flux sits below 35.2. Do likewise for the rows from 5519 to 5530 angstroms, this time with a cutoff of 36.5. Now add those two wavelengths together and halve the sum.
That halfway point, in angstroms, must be 5566.0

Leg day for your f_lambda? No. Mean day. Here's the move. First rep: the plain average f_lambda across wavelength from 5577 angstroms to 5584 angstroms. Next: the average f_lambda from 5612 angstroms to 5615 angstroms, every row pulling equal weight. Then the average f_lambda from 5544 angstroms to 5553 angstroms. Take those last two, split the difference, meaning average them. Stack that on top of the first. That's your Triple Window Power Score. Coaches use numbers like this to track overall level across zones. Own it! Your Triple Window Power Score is 75.6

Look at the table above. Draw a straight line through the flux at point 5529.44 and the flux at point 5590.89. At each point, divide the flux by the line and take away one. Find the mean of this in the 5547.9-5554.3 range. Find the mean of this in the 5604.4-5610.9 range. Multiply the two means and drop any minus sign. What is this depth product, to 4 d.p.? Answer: 0.0040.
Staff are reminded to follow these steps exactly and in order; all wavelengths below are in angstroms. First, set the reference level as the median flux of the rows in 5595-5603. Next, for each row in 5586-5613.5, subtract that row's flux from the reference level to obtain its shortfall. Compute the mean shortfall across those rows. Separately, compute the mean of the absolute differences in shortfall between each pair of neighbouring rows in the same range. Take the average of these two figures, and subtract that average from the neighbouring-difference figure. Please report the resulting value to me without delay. 0.4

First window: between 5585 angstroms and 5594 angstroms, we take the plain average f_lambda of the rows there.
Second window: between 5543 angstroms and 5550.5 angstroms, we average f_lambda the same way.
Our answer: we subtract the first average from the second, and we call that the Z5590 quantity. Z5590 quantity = 1.9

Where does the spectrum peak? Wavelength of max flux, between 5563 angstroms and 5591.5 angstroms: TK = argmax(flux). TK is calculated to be 5576.75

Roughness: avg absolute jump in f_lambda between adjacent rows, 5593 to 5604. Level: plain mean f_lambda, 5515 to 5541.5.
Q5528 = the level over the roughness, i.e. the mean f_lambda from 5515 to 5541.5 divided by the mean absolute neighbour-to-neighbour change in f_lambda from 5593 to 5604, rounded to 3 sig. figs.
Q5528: 218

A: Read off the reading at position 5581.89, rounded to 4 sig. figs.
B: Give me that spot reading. 37.41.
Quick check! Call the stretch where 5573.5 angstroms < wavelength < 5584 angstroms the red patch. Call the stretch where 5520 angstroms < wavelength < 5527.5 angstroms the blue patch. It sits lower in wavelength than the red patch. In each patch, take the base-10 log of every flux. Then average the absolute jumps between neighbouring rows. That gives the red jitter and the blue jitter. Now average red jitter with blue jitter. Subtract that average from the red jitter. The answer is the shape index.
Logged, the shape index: 0.0028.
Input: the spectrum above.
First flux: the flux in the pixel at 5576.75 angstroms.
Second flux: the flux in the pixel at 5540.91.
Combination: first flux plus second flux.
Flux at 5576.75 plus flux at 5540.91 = 77.0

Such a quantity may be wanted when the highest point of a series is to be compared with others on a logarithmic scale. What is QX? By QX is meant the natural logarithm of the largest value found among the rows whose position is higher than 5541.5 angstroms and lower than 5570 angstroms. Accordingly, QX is 3.66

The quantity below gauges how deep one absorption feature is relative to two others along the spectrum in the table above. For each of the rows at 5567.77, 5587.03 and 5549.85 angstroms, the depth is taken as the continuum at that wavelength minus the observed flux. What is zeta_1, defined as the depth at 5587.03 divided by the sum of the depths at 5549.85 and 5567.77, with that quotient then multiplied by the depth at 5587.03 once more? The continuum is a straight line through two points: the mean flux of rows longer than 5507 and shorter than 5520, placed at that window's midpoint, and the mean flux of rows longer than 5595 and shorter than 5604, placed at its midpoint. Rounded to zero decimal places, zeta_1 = 0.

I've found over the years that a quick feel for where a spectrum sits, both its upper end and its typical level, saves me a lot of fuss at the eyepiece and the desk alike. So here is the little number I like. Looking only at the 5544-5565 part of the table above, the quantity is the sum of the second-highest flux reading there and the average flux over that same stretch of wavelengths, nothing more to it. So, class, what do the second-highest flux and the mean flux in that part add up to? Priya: 76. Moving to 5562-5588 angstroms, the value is 77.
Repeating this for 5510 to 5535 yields 71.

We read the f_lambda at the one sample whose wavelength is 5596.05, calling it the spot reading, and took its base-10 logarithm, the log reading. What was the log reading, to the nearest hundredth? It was 1.54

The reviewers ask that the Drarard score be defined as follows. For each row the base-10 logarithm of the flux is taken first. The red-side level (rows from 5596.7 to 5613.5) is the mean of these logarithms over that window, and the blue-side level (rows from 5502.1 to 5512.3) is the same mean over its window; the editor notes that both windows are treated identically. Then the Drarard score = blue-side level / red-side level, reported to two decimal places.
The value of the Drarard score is 1.00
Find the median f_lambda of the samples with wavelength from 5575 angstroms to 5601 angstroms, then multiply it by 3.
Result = 105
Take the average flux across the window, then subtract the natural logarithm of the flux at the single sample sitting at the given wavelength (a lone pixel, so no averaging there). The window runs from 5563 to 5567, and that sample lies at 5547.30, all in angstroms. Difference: 31.9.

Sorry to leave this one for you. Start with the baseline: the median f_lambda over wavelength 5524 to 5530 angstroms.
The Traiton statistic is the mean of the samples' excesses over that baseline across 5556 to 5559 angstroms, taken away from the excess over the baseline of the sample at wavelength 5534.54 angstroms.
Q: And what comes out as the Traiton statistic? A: -1.8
